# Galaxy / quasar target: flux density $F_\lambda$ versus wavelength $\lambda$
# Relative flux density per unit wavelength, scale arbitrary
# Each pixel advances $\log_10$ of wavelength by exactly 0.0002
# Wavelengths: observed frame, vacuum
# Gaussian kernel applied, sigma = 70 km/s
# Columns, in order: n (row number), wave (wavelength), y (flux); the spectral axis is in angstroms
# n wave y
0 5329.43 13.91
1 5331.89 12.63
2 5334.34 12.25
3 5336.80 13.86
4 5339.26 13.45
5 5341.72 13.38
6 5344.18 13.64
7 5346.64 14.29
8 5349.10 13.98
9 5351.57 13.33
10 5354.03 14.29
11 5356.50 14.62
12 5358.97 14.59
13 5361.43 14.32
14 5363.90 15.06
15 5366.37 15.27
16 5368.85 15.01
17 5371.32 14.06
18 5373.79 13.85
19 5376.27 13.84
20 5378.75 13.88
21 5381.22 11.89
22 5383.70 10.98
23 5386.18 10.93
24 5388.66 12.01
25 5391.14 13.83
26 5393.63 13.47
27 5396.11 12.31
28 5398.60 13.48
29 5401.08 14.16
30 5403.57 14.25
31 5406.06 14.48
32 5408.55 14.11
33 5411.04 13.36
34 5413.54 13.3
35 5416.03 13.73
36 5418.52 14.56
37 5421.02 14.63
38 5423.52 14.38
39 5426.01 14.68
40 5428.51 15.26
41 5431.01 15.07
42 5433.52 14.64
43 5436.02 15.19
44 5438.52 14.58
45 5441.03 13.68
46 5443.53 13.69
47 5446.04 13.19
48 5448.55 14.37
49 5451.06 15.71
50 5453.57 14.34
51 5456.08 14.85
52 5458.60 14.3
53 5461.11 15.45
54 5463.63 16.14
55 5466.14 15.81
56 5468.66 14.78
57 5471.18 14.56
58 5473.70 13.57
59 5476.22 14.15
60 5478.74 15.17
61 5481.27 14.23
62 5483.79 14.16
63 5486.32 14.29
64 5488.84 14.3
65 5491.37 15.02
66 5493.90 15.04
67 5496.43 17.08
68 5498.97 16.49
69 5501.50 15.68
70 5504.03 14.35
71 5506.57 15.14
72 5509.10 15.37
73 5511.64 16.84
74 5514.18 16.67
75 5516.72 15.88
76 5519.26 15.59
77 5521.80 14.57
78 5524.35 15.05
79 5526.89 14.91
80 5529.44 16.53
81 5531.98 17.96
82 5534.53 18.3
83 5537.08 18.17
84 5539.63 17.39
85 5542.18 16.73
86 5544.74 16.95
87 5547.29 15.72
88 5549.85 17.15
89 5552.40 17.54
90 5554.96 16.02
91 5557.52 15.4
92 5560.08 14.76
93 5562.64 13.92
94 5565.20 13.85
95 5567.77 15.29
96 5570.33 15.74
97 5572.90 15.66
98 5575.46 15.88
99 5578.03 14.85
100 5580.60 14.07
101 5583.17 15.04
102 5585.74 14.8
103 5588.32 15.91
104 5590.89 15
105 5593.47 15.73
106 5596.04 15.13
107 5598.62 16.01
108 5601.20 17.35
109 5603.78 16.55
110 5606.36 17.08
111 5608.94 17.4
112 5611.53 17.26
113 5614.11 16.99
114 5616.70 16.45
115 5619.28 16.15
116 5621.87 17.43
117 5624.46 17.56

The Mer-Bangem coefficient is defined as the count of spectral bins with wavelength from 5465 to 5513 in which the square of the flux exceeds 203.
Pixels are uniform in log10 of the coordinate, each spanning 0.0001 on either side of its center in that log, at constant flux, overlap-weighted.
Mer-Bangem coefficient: 15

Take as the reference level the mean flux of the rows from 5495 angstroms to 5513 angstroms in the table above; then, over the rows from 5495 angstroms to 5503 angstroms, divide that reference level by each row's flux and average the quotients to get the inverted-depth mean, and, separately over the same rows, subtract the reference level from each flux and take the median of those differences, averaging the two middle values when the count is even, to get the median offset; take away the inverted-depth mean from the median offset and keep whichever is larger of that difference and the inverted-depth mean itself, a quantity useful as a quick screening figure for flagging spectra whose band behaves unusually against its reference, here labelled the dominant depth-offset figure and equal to 0.97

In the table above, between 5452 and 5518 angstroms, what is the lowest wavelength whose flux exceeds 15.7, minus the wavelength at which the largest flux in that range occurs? -32.8 angstroms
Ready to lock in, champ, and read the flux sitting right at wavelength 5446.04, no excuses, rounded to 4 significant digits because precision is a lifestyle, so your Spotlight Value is 13.19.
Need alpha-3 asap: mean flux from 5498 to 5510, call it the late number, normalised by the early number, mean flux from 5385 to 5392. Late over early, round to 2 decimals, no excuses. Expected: 1.26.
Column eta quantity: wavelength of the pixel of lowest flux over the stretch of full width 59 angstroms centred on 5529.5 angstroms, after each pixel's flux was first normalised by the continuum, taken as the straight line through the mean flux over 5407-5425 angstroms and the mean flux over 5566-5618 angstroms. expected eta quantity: 5504.03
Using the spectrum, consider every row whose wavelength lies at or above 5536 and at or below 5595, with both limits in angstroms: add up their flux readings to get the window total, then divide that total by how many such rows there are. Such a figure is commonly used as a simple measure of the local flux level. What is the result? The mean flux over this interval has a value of 15.7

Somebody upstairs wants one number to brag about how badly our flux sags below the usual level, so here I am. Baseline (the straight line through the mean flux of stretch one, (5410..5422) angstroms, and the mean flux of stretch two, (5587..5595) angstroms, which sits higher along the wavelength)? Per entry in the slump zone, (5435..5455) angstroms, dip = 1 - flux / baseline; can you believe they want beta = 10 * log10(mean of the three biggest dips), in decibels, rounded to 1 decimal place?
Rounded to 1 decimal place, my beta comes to -13.4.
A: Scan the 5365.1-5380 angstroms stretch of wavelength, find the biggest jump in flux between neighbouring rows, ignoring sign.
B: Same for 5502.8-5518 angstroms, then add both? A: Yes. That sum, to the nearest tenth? 2.4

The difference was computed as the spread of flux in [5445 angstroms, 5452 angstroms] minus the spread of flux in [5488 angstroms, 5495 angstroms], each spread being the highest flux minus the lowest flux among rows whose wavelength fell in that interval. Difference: 1.8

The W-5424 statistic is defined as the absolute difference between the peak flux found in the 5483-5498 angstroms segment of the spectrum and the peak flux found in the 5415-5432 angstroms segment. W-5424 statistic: 1.8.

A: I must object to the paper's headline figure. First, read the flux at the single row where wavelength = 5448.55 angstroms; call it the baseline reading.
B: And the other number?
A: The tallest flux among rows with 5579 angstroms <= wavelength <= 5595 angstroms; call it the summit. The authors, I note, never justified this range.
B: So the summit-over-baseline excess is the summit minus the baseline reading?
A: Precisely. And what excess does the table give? 1.5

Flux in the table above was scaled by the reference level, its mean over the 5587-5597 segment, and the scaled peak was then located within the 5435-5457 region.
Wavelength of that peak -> 5451.06 angstroms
